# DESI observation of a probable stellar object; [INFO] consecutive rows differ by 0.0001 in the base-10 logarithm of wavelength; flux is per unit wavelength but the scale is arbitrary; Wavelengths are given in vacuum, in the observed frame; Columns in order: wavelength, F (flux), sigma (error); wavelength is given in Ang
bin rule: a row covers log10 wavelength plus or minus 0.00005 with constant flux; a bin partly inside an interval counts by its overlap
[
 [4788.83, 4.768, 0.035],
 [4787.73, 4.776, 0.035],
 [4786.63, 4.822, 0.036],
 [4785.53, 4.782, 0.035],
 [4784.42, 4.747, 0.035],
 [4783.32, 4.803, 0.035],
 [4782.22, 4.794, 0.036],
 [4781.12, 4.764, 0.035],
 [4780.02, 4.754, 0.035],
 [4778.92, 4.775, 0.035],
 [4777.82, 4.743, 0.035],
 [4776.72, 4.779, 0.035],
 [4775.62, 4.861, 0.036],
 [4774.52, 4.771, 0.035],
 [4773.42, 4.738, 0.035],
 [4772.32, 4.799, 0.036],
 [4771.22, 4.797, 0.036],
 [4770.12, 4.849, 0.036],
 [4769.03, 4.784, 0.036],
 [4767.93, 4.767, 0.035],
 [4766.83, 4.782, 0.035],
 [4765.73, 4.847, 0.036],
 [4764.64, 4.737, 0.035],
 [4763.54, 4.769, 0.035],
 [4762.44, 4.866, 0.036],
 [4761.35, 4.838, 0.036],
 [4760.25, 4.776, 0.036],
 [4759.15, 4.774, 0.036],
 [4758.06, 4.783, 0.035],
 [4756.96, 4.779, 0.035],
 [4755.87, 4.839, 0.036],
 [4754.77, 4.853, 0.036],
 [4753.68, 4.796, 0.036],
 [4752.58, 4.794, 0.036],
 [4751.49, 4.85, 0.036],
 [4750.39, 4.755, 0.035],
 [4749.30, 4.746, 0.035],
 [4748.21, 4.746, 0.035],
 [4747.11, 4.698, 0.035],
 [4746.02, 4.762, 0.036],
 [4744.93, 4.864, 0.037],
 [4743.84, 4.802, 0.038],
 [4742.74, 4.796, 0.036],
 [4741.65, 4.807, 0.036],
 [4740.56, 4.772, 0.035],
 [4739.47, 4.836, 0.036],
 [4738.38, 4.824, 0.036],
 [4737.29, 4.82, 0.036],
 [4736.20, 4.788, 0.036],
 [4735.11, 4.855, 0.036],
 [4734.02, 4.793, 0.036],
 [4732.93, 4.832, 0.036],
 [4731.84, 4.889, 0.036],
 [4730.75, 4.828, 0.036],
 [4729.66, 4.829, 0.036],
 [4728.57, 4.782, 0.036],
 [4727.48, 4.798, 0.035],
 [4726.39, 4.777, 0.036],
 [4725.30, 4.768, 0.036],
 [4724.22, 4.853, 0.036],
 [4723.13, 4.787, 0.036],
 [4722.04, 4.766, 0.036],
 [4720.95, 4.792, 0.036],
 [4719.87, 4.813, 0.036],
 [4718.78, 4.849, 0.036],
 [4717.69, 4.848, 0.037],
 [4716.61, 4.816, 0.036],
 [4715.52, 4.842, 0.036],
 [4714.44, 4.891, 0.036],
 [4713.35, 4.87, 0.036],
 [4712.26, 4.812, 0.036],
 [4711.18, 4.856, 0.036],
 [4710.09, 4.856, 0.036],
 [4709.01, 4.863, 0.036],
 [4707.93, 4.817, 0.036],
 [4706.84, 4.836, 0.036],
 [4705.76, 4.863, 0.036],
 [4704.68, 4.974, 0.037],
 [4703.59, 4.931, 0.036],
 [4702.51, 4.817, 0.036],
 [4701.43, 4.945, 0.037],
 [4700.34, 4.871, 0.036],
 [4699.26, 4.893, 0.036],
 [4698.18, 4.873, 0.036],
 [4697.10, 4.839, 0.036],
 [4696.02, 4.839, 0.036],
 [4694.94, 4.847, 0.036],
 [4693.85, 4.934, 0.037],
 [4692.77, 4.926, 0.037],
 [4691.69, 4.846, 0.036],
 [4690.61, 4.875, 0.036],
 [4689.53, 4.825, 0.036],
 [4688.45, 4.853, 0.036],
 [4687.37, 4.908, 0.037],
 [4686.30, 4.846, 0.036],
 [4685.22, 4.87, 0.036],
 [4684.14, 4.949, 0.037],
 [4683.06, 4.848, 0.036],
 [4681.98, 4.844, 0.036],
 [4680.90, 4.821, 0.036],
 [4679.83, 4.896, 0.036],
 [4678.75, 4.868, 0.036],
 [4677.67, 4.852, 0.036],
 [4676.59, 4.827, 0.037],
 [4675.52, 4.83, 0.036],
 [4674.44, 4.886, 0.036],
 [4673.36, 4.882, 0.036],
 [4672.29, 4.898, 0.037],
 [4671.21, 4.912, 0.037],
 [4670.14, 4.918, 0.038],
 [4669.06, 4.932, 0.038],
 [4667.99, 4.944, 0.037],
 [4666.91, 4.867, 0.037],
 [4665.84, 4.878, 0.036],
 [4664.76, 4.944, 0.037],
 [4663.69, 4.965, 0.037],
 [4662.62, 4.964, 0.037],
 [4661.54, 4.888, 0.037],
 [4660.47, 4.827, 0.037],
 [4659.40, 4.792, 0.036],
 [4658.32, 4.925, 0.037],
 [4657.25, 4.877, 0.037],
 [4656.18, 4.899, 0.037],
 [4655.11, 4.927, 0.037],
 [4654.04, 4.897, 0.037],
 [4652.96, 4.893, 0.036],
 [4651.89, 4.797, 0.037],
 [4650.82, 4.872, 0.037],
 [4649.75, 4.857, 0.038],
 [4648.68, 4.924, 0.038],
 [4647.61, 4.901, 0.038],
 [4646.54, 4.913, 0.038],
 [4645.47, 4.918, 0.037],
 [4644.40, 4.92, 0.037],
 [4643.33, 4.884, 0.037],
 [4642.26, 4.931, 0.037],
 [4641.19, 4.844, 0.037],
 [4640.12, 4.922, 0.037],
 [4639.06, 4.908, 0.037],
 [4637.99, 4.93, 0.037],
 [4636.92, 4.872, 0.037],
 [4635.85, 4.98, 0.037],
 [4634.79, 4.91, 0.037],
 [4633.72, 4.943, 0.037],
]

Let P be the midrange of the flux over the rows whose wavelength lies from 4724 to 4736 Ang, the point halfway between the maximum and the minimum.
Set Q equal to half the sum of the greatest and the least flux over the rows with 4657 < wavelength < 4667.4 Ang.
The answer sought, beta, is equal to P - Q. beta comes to -0.05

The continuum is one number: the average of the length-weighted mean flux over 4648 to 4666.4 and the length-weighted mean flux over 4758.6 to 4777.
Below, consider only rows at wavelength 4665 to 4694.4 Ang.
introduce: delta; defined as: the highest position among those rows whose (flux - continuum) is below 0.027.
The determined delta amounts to 4691.69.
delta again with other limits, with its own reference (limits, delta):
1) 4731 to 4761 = 4760.25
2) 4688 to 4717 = 4716.61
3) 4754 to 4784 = 4783.32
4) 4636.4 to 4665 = 4660.47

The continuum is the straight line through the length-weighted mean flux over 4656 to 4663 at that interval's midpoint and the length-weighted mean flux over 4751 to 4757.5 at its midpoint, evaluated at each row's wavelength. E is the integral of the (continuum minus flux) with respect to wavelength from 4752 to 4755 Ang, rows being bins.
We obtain 0.03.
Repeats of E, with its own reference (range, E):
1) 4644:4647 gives -0.09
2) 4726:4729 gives 0.15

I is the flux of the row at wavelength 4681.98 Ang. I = 4.844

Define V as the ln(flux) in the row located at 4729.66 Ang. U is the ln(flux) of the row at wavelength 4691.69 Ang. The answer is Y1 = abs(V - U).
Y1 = 0.004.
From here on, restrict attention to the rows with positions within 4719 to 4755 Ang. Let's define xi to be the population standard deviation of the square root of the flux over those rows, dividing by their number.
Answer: 0.0091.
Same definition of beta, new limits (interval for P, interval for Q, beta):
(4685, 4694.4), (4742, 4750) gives 0.10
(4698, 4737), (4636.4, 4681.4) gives -0.01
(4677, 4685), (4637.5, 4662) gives 0.02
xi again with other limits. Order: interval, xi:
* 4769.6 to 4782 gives 0.0087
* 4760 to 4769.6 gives 0.0093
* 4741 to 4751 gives 0.0103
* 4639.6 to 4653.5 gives 0.0085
